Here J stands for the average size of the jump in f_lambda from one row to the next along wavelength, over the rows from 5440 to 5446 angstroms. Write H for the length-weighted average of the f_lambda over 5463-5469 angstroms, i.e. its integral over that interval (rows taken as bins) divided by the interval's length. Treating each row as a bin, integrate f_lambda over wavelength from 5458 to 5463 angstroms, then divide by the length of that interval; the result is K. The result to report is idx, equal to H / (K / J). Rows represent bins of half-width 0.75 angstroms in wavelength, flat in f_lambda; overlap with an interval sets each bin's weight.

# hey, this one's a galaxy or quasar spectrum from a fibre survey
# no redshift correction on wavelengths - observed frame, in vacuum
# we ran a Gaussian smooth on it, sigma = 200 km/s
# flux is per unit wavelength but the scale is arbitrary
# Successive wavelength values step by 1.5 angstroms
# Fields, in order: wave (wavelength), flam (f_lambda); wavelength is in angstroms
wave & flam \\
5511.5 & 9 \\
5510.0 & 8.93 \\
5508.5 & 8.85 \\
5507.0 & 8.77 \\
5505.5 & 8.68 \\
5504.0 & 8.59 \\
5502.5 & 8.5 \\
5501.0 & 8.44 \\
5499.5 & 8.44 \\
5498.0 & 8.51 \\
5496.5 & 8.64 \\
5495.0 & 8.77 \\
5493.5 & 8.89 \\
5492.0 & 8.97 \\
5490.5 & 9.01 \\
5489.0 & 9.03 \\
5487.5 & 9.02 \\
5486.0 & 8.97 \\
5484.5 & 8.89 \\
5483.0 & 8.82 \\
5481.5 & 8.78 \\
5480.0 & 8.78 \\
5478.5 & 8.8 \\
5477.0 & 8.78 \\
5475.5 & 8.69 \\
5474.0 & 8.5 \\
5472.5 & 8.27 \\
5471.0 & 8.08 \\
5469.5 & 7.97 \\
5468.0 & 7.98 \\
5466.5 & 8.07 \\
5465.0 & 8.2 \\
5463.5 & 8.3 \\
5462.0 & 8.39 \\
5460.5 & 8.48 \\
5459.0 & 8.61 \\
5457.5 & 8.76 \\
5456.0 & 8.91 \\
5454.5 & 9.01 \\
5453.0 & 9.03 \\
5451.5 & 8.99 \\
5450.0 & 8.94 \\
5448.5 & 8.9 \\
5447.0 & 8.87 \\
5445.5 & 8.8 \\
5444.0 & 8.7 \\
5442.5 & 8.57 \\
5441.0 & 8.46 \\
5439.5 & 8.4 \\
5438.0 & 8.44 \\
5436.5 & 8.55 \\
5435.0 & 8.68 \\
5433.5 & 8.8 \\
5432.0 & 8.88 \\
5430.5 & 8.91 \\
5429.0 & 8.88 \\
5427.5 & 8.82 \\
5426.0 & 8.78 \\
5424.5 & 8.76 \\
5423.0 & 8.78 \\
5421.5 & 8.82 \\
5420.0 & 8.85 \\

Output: 0.11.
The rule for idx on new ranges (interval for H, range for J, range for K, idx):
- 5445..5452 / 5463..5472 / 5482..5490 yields 0.09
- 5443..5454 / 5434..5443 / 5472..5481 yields 0.09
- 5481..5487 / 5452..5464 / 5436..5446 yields 0.11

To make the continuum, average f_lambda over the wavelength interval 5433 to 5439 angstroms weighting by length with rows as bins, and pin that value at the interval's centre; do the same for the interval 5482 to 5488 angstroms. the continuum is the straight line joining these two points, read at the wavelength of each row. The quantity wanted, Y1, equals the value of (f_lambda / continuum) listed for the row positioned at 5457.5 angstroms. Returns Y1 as 1.00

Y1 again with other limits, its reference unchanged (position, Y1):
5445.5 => 1.02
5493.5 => 0.99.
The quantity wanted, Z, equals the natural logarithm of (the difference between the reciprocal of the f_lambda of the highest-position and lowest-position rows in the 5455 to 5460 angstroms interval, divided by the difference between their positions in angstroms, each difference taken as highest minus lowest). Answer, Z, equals -6.64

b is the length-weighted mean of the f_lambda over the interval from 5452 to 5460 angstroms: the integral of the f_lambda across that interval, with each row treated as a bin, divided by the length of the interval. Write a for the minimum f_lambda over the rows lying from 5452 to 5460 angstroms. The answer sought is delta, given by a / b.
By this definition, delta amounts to 0.972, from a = 8.61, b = 8.86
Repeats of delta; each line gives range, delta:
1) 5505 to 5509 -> 0.990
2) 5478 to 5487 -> 0.993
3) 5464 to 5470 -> 0.988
